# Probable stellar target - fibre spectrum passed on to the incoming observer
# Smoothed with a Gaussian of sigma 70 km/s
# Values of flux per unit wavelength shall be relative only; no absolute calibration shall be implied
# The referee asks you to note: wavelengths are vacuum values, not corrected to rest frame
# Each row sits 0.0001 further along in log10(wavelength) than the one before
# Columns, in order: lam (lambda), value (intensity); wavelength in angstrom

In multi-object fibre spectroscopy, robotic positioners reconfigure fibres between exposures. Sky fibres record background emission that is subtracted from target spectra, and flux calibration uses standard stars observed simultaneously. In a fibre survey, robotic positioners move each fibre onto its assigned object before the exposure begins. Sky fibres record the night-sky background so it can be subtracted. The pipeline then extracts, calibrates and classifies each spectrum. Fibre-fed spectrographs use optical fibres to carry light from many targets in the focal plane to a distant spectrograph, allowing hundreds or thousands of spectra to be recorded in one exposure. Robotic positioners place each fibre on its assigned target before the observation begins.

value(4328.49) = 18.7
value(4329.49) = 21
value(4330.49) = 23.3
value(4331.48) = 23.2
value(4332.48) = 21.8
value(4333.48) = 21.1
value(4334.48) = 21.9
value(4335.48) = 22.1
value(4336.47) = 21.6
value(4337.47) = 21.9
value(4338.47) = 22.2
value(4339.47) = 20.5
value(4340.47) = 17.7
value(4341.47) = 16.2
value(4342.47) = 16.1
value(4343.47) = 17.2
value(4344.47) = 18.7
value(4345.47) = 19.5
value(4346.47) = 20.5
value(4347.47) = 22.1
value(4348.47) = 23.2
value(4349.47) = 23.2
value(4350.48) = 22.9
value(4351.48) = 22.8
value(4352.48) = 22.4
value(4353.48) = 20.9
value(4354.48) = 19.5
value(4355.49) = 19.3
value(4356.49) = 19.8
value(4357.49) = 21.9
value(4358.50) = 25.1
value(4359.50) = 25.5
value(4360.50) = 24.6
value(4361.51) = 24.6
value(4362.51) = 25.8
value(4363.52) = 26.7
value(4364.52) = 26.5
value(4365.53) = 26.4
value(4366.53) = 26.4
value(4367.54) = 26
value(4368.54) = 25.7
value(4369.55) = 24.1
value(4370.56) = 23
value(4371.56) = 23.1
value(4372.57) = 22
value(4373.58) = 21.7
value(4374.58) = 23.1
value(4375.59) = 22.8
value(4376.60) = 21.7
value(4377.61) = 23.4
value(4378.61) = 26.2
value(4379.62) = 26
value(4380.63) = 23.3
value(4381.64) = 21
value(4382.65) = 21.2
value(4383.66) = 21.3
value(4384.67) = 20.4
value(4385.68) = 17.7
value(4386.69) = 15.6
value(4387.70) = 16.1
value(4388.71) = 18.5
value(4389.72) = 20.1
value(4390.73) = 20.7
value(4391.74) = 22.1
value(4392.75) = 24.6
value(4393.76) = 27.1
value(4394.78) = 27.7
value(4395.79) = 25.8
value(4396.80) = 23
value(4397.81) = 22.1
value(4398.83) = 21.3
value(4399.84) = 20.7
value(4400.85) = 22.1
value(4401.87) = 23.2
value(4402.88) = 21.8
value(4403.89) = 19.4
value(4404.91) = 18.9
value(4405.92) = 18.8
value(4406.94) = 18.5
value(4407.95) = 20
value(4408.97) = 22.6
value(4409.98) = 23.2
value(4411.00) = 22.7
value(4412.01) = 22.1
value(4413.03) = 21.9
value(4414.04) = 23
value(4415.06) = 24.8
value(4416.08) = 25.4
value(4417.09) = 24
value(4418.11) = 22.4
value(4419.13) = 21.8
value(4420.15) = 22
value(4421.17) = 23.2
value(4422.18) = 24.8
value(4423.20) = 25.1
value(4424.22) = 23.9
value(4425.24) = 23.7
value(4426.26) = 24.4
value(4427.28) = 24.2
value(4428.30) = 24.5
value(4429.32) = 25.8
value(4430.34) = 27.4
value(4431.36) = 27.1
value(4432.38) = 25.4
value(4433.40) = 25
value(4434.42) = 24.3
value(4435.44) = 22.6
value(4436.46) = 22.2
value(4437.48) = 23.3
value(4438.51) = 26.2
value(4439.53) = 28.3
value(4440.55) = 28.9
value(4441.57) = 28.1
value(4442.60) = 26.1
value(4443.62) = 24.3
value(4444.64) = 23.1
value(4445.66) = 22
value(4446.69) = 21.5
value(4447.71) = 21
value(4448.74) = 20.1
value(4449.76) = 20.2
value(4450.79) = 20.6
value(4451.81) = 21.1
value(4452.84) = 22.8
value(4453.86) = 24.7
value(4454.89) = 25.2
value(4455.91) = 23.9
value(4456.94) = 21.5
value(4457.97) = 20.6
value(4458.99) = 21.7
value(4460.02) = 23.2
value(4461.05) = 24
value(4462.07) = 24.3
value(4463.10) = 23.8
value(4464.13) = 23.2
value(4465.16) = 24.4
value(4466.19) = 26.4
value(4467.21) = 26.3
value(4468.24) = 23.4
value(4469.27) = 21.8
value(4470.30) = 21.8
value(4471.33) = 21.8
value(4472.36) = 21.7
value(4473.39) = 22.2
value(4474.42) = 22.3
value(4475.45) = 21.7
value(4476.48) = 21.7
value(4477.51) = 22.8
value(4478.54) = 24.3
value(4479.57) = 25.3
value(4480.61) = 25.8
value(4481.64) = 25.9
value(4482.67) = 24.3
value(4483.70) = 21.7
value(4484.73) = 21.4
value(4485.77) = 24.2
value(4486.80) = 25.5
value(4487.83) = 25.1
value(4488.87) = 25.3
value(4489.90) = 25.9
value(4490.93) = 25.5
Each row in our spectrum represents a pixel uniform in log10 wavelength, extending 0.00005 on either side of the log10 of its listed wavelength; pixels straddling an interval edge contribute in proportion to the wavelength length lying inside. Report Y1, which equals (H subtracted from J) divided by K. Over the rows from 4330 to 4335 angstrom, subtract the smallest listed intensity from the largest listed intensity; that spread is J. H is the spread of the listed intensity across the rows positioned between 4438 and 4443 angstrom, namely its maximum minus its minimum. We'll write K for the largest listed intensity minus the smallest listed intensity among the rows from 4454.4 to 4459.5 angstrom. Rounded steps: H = 2.8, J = 2.2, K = 4.6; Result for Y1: -0.13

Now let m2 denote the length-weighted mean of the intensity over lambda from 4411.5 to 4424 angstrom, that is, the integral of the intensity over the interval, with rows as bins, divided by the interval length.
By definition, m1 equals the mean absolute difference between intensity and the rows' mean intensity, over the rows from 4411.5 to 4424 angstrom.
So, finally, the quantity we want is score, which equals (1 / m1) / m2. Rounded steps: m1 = 1.2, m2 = 23.4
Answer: 0.035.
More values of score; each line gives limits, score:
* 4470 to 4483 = 0.029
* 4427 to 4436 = 0.035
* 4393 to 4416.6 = 0.024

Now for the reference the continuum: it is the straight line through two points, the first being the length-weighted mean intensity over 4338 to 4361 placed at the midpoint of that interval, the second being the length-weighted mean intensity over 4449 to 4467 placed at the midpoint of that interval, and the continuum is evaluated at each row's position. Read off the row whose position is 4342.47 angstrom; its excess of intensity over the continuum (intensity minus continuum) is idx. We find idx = -5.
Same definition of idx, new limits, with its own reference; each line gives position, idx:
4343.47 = -4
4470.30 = -1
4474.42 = -1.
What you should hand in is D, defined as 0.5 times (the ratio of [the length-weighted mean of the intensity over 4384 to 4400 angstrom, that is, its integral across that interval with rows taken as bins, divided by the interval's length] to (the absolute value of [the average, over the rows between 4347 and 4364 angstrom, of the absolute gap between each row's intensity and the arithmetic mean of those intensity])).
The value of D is 6.1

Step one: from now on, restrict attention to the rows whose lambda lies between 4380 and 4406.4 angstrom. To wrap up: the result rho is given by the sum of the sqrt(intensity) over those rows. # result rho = 119.8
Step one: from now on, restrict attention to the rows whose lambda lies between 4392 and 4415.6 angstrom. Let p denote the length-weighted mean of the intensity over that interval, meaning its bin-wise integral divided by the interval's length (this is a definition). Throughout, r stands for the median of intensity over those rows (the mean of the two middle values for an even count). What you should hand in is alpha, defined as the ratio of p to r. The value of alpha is 1.014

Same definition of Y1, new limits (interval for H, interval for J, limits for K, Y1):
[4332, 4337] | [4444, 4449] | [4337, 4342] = 0.33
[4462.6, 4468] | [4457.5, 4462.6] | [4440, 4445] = 0.09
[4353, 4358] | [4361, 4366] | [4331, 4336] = -0.24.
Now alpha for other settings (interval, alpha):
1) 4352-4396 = 0.992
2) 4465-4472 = 1.010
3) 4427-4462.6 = 0.994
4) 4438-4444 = 0.997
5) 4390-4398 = 1.013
